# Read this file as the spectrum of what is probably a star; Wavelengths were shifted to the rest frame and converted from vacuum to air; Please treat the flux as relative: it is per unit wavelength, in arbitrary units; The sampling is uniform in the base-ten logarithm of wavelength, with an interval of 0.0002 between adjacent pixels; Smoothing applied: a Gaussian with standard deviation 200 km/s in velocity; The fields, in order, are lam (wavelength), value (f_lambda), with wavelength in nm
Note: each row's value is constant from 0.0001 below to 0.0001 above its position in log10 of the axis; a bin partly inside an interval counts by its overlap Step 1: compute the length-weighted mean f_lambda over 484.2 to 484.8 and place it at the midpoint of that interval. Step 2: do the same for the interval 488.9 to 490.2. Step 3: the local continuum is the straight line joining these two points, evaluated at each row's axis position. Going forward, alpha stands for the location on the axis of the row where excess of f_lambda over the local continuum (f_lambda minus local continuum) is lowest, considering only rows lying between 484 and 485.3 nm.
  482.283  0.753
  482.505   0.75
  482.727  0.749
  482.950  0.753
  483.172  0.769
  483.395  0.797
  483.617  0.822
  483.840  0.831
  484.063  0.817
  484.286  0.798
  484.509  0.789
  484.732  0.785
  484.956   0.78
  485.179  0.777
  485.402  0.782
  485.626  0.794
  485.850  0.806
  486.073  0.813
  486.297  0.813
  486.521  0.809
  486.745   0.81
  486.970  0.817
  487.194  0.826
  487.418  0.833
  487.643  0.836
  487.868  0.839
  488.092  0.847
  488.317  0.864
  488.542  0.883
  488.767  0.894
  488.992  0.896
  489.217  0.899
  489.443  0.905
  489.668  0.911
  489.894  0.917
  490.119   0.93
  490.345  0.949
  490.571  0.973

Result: 485.179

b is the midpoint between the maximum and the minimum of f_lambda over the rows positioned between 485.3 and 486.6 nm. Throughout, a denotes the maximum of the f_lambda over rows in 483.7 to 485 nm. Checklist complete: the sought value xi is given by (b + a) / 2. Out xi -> 0.81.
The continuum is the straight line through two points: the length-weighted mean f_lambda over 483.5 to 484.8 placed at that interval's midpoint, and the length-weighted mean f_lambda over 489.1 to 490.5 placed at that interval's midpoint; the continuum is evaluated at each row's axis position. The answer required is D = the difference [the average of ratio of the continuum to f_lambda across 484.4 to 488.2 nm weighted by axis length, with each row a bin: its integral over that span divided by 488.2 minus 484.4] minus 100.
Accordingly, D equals -98.95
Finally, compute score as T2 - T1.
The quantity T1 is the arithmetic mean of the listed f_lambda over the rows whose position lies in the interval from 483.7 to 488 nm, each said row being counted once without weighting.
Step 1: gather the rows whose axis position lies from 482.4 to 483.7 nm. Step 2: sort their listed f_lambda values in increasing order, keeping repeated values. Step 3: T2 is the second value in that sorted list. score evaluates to -0.06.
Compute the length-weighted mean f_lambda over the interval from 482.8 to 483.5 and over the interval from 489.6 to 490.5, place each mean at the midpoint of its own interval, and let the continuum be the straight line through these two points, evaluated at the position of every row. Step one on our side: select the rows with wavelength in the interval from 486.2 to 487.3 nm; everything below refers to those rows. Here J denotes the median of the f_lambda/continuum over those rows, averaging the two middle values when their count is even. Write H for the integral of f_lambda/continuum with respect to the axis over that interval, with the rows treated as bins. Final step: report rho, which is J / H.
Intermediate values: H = 1.05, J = 0.95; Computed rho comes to 0.908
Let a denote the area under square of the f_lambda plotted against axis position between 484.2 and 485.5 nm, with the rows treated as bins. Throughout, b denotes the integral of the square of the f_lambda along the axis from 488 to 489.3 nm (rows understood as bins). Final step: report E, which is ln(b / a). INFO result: 0.23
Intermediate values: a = 0.80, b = 1.01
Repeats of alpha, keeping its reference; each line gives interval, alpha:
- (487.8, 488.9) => 487.868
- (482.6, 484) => 482.950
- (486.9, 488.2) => 486.970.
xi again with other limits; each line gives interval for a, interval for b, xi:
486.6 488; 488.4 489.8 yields 0.87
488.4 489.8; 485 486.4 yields 0.85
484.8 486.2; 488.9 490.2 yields 0.86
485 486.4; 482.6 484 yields 0.80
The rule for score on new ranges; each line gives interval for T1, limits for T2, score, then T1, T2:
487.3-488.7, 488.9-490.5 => 0.05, 0.850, 0.899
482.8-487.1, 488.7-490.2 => 0.10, 0.798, 0.896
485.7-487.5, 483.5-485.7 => -0.04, 0.816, 0.78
